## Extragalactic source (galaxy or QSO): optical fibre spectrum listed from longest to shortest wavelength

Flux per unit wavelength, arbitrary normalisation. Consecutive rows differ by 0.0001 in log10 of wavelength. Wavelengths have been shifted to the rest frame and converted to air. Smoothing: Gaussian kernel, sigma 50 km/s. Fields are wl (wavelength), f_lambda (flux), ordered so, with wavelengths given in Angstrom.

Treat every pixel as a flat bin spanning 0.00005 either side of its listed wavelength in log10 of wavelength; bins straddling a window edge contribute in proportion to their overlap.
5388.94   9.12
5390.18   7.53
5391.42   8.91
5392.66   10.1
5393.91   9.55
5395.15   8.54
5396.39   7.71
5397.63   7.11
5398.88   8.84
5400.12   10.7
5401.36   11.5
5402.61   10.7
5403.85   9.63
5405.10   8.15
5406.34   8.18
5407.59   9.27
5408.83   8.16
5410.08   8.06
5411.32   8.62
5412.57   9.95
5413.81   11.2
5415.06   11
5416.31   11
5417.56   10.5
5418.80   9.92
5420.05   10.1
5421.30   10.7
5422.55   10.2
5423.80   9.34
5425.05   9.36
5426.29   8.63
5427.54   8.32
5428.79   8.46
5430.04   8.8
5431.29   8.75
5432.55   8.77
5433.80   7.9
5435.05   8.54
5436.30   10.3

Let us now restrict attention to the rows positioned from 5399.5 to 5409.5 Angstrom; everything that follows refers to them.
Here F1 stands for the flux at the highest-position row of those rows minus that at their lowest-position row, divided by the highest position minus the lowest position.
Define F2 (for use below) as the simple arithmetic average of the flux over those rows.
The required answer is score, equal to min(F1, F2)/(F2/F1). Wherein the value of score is 0.0089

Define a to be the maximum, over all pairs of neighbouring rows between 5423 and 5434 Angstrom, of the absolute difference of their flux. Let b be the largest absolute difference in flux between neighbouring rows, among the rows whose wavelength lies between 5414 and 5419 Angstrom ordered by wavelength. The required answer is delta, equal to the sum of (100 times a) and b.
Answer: 88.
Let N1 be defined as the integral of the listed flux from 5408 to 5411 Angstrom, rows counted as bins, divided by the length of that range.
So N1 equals 8.3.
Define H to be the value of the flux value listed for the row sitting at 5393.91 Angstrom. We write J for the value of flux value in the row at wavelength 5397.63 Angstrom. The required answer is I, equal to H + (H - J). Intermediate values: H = 9.55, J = 7.11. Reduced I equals 12.0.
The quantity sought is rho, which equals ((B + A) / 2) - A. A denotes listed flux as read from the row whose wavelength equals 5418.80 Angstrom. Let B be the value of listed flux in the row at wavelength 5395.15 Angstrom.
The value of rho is -0.69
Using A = 9.92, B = 8.54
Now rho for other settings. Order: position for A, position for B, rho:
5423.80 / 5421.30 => 0.68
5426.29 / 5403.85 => 0.50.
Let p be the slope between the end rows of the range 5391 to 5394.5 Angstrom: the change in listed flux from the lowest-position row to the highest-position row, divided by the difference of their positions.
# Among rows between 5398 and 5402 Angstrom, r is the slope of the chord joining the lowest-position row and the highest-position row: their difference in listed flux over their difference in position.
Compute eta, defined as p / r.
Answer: 0.2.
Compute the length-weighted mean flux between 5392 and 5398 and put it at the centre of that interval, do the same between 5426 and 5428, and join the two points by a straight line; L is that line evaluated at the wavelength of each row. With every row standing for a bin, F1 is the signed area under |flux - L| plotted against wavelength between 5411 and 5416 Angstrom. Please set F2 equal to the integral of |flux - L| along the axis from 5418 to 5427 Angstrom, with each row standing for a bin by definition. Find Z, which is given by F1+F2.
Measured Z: 20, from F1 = 9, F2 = 11.4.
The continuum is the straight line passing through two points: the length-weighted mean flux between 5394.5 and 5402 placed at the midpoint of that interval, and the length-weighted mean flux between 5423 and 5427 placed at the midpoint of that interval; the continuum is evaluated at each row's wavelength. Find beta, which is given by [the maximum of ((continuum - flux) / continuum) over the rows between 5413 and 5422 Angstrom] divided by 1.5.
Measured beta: -0.06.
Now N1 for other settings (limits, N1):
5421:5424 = 10.1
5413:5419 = 10.8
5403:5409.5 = 8.7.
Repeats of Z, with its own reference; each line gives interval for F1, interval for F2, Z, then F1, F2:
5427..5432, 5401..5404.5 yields 8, 1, 6.7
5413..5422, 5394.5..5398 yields 22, 19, 2.9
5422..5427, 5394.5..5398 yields 7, 4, 2.9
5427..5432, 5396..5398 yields 4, 1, 2.5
